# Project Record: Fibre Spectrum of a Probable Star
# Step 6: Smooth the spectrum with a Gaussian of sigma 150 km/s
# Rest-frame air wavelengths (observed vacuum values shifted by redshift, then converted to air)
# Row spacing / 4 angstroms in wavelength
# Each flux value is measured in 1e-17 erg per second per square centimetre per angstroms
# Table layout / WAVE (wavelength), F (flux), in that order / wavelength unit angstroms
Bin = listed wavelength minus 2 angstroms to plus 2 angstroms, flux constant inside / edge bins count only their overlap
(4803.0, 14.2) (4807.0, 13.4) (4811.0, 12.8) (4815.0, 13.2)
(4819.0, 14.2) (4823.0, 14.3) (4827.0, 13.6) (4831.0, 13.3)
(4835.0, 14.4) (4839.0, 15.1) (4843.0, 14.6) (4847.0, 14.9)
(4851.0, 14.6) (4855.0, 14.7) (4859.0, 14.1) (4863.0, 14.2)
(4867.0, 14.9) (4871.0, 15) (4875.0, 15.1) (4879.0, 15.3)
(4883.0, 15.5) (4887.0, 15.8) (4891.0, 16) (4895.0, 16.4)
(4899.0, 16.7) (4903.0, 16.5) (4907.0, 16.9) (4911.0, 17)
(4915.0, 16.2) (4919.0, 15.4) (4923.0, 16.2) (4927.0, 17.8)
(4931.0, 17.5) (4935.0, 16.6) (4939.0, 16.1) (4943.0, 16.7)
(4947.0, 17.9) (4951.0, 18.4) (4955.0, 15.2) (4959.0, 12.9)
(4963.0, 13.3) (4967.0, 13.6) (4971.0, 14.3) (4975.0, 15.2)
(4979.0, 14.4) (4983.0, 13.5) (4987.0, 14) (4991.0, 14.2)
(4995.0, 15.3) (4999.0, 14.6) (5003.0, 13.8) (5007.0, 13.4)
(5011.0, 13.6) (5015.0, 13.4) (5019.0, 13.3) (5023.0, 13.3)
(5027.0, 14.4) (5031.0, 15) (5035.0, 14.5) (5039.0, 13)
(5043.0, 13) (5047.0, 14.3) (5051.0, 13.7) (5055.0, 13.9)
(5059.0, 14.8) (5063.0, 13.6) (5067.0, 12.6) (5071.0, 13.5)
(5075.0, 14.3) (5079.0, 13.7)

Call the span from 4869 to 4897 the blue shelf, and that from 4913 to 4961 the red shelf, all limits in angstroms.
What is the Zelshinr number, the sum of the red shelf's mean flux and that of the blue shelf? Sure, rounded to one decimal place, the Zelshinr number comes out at 32.0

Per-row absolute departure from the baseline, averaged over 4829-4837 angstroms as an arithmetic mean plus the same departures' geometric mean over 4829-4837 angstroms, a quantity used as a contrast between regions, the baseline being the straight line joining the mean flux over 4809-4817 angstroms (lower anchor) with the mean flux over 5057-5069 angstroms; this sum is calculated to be 1.4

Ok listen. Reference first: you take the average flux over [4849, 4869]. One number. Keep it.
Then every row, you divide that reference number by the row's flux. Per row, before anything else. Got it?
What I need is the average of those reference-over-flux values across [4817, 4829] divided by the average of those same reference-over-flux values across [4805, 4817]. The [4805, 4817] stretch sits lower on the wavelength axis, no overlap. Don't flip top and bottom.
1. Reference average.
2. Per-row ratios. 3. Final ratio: 0.94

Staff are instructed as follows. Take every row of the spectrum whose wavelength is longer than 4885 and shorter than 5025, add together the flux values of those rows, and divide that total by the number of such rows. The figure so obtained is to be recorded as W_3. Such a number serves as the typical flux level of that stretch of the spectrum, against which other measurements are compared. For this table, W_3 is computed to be 15.3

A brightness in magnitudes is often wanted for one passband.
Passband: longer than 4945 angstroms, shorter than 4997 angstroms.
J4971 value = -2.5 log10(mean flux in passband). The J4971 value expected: -2.92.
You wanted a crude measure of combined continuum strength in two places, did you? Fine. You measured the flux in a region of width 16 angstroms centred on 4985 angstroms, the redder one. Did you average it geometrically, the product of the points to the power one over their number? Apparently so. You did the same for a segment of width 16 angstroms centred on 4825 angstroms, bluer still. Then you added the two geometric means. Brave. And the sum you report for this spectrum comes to 27.9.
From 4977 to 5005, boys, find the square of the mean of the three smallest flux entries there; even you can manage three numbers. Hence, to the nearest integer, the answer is 190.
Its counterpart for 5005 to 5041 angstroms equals 174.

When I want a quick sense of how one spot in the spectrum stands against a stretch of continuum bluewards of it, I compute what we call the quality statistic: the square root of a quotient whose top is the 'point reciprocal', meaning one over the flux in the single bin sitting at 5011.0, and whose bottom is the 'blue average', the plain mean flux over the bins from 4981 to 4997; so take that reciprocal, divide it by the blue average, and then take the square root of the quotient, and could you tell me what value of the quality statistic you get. 0.072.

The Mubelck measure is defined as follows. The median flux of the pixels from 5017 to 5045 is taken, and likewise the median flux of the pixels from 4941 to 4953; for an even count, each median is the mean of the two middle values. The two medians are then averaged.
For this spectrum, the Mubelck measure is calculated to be 15.60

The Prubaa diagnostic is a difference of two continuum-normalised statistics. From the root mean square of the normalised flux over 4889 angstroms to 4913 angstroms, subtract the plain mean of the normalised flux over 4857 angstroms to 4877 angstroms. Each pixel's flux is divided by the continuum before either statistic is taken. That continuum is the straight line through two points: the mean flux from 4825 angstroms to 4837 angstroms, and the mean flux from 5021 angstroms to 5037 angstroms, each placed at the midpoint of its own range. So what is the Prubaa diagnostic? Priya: 0.13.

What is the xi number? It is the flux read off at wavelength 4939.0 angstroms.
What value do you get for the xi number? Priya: 16.1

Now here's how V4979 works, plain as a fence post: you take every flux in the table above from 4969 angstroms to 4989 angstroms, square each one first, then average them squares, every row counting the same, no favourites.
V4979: 204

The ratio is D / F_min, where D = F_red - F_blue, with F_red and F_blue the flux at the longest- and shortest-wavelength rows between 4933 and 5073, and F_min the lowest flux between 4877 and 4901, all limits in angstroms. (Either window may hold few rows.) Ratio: -0.20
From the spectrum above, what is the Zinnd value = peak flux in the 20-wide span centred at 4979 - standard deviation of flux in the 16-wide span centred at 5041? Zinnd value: 14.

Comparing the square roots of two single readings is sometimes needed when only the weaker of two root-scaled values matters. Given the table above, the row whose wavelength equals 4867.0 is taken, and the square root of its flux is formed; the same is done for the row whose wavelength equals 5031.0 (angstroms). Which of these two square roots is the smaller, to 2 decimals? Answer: 3.86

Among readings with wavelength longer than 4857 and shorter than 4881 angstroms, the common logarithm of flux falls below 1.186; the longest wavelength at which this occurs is 4879.0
